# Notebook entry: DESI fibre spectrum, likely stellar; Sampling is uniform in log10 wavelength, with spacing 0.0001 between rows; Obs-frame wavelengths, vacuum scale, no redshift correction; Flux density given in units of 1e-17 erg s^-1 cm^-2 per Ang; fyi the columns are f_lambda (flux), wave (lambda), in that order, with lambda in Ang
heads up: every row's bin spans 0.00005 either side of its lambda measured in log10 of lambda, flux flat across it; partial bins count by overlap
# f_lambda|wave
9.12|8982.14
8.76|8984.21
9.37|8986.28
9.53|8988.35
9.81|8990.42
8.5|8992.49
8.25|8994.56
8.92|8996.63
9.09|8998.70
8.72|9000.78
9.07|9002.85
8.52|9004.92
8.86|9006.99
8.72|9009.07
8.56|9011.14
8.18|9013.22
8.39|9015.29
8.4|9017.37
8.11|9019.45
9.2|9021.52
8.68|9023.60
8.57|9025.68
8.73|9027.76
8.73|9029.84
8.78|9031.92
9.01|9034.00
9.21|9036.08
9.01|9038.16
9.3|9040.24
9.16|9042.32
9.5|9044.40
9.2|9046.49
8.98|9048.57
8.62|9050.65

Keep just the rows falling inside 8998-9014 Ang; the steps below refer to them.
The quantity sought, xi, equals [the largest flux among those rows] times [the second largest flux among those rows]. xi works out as 82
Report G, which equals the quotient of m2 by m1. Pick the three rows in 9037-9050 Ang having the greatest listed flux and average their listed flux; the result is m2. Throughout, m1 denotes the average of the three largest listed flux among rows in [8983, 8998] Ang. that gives 0.98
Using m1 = 9.57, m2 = 9.3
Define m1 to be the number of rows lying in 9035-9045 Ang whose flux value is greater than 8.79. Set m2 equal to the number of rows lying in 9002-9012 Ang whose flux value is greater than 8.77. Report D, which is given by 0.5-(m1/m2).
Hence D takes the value -2.0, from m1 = 5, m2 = 2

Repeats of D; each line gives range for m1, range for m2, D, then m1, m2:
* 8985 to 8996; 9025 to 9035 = -1.0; 3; 2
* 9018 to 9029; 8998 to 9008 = 0.2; 1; 3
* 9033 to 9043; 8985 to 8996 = -1.2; 5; 3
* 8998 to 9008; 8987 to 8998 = -0.5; 3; 3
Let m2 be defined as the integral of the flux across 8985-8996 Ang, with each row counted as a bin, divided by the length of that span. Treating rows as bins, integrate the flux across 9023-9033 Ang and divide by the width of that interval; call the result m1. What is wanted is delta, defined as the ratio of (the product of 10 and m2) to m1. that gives 10.4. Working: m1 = 8.70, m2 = 9.08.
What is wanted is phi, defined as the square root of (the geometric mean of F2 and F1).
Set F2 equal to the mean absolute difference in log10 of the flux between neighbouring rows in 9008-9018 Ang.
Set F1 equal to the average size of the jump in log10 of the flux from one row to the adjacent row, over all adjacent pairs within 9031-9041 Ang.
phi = 0.102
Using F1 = 0.011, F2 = 0.0098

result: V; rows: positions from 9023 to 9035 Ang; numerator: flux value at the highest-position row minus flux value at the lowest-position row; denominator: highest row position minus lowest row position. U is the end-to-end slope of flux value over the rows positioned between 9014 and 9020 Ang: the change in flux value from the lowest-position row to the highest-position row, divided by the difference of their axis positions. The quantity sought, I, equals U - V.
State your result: -0.10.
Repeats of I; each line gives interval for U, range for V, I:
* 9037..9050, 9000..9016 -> 0.02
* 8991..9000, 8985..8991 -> -0.01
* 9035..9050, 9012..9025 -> -0.07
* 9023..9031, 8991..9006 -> 0.01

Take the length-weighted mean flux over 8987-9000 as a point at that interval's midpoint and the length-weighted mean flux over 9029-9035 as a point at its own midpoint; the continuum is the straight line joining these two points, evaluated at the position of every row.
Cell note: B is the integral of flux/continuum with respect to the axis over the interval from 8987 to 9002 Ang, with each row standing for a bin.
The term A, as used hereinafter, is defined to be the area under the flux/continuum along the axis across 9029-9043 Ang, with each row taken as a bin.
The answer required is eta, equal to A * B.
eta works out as 214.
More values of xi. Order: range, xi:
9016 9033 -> 81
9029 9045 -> 88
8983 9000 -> 93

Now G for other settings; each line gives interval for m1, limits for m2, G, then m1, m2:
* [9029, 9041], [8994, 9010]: 0.98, 9.17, 9.0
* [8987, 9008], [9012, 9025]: 0.92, 9.48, 8.8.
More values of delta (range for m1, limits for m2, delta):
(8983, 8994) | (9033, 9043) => 10.0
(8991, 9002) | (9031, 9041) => 10.4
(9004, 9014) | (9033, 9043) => 10.7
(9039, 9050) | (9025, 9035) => 9.5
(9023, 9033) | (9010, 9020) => 9.6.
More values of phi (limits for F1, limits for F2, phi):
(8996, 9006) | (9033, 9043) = 0.115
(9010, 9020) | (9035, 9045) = 0.107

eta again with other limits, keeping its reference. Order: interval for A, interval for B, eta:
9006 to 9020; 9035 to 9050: 208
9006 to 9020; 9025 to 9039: 186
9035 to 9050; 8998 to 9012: 215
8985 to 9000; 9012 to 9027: 216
